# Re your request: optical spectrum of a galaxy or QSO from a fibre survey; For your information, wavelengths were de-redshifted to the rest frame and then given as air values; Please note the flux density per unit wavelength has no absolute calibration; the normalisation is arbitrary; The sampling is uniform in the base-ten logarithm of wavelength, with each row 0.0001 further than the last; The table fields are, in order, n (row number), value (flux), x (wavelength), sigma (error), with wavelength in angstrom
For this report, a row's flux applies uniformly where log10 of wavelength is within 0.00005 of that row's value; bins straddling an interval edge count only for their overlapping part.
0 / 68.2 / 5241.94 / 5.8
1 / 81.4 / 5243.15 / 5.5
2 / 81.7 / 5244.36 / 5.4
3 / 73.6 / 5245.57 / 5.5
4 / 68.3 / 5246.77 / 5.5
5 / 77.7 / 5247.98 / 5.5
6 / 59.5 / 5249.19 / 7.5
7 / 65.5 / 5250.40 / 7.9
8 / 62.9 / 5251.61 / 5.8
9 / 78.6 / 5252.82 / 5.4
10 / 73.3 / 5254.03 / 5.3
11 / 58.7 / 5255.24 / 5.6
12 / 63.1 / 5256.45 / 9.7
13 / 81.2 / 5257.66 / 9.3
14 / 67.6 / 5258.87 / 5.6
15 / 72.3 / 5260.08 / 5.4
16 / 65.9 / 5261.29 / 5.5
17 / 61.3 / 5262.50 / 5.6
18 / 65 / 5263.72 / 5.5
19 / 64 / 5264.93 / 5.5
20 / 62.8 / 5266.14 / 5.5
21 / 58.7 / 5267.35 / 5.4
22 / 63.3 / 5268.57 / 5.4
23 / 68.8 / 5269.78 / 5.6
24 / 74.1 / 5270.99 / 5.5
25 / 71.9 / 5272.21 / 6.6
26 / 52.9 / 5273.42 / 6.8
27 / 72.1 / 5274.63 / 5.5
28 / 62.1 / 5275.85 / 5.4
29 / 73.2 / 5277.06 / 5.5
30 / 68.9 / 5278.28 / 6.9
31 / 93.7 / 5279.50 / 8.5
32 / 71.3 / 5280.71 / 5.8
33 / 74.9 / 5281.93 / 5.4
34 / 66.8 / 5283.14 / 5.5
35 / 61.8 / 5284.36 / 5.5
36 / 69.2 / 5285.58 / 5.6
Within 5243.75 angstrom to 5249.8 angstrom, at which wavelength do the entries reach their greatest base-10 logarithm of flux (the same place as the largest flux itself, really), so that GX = 5244.36 angstrom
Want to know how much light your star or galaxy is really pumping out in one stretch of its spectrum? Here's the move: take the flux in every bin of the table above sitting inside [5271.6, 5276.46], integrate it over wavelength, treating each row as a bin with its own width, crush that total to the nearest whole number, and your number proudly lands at 315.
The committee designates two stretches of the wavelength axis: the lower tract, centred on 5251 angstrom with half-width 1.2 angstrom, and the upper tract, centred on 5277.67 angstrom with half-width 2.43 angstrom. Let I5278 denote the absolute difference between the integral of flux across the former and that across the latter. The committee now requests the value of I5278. 207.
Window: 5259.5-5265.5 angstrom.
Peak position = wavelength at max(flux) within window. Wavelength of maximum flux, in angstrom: 5260.08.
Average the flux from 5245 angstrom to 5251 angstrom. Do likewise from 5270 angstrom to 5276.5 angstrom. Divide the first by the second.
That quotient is 1.03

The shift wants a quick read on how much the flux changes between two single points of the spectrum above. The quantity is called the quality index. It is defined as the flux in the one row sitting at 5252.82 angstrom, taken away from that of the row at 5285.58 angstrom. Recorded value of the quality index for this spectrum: -9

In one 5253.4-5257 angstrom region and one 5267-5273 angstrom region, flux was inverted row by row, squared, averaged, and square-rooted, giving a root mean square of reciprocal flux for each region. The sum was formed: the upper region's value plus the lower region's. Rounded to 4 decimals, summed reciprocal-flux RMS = 0.0306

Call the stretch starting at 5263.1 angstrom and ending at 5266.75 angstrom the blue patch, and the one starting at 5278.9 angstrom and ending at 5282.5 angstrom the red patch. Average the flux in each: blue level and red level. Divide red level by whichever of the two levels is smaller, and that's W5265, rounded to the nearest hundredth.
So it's 1.25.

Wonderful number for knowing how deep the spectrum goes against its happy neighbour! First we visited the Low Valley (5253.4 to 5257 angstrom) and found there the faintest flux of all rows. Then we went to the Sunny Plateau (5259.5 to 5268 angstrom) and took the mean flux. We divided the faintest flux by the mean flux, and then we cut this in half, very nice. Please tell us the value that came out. 0.457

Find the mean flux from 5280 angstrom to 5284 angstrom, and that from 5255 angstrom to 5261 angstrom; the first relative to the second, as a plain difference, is 2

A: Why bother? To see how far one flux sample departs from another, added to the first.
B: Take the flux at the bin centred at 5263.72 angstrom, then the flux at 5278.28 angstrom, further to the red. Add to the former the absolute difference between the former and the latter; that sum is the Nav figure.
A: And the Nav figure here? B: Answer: 68.9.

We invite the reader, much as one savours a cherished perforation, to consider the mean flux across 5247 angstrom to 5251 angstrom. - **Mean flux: 67.6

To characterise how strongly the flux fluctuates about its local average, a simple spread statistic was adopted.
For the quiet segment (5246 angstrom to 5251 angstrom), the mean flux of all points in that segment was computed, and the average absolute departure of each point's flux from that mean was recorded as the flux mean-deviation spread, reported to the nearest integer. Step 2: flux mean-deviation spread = 5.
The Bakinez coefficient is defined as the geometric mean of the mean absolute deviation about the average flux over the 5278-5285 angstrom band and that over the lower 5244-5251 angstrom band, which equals 7.1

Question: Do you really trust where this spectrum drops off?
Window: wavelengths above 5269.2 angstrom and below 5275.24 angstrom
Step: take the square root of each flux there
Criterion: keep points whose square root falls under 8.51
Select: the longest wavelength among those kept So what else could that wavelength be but 5274.63 angstrom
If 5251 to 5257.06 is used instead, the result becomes 5256.45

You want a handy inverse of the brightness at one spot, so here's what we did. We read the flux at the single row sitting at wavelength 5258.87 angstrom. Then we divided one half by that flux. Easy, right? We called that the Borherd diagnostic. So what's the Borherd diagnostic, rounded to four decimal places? 0.0074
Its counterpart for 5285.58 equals 0.0072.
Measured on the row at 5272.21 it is 0.0070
